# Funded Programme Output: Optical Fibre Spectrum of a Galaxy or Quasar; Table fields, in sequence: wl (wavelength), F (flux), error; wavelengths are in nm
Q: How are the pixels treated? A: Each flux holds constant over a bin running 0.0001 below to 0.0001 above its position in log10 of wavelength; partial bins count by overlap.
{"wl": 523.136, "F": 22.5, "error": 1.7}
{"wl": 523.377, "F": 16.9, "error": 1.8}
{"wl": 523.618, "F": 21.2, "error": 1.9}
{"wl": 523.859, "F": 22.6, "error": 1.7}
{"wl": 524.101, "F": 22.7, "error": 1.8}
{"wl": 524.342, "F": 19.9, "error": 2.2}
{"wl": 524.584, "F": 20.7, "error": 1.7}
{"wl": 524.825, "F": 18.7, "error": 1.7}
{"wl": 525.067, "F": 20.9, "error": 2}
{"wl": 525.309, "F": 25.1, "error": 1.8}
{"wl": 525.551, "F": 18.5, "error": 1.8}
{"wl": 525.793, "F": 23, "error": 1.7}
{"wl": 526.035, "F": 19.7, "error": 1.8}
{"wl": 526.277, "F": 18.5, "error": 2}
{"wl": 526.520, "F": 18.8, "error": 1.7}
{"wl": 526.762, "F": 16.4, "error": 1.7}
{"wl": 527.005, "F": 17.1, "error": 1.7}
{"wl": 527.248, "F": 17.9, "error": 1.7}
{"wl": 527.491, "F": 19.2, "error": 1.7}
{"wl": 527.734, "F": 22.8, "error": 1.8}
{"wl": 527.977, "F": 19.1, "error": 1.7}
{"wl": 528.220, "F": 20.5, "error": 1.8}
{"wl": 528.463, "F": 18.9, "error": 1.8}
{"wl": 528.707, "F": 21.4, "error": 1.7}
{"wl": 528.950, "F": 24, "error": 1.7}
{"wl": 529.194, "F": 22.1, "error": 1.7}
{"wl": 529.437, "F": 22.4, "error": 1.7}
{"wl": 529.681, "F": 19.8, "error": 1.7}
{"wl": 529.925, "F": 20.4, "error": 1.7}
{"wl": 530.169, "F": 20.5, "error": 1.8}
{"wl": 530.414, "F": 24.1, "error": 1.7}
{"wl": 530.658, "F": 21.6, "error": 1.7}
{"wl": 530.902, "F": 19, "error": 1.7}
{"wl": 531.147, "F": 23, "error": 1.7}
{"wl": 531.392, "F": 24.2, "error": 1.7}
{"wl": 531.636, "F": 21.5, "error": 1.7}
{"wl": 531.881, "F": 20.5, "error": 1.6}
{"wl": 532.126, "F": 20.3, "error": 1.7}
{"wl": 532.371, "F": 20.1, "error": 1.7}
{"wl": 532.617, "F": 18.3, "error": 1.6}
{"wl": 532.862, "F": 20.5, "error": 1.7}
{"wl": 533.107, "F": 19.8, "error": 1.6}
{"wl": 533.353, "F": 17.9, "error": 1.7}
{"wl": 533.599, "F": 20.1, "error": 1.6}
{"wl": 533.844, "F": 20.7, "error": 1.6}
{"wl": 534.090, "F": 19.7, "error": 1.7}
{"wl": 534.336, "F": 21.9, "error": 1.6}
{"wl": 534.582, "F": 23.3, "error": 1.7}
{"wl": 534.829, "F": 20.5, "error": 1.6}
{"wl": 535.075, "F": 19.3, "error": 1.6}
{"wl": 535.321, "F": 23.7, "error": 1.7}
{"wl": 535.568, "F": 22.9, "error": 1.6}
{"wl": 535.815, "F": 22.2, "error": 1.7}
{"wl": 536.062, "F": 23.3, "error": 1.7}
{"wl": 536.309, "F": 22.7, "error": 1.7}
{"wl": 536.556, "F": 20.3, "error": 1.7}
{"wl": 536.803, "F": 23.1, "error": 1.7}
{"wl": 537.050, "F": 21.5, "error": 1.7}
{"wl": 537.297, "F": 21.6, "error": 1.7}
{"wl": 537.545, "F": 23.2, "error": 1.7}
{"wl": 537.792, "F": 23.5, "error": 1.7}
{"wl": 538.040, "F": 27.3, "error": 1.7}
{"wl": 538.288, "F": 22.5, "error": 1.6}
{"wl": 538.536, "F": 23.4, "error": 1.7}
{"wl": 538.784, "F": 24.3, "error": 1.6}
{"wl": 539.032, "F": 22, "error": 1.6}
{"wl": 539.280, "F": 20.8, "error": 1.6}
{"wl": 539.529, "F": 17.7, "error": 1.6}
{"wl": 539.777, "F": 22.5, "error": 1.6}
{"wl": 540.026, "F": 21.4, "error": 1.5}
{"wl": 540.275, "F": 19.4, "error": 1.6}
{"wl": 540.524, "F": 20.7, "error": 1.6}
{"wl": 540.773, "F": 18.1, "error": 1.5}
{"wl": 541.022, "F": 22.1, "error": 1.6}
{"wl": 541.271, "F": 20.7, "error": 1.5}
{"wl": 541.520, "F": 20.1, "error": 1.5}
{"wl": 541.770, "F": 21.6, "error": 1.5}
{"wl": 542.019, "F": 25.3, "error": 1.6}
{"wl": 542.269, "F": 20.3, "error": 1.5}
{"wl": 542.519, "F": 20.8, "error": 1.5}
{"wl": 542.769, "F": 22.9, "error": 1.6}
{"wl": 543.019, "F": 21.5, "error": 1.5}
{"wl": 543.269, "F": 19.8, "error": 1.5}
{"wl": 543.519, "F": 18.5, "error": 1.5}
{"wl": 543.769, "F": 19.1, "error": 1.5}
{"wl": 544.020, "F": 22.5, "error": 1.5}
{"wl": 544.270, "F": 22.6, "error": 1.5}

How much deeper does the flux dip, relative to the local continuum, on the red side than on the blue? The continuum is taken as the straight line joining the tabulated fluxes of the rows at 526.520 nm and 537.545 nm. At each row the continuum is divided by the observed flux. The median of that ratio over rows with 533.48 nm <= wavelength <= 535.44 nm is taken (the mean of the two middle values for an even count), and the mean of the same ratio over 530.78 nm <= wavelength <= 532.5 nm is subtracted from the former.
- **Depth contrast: 0.07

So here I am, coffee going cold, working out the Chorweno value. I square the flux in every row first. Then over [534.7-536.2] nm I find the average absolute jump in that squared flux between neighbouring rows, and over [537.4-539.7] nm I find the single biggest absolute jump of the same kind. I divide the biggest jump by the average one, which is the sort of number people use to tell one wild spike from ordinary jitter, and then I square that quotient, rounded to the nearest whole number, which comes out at 11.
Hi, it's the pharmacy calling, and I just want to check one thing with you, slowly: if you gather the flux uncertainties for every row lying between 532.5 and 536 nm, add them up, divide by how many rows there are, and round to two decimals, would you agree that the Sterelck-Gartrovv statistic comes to 1.64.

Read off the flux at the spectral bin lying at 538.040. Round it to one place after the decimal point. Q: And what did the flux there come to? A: 27.3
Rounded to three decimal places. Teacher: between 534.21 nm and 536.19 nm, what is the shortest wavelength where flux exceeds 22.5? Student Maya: 534.582 nm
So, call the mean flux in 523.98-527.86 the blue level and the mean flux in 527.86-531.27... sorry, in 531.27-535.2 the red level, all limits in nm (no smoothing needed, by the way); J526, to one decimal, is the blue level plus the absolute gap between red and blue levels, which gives 20.5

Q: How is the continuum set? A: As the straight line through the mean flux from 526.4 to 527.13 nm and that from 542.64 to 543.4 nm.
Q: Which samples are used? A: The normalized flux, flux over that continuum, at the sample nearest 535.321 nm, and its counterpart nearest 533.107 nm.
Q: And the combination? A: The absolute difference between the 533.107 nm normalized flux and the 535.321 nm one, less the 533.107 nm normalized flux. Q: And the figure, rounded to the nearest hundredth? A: -0.87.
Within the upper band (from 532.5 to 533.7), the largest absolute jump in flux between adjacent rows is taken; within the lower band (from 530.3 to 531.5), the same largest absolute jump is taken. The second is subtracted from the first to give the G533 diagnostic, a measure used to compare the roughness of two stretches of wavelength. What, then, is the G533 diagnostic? -1.8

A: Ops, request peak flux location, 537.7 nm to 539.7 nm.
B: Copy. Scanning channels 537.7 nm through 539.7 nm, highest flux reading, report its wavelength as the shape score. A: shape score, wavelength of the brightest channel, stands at 538.040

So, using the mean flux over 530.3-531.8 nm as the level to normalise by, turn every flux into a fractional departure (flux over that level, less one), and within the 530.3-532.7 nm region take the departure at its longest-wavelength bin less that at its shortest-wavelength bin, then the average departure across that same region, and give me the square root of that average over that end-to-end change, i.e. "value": 0.4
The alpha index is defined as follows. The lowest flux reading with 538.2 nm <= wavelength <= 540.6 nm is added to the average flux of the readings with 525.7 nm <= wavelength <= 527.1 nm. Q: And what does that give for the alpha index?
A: 36.6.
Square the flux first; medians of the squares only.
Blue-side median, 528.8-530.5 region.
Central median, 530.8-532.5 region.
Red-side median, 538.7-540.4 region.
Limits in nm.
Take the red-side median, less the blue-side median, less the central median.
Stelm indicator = -451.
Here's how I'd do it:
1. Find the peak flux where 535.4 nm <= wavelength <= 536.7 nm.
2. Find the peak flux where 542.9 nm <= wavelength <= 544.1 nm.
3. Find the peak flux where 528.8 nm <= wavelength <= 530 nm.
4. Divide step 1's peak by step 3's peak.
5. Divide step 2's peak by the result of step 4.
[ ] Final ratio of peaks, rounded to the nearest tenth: 23.2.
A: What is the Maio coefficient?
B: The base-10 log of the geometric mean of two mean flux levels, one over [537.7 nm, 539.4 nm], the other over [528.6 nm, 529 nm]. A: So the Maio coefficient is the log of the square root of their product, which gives 1.36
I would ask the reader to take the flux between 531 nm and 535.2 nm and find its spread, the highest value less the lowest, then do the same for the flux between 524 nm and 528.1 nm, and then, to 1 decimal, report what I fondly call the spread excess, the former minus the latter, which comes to -2.4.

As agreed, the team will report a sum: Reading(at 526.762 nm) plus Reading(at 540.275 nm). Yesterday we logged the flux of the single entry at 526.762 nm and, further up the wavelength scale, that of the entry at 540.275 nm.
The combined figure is 36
